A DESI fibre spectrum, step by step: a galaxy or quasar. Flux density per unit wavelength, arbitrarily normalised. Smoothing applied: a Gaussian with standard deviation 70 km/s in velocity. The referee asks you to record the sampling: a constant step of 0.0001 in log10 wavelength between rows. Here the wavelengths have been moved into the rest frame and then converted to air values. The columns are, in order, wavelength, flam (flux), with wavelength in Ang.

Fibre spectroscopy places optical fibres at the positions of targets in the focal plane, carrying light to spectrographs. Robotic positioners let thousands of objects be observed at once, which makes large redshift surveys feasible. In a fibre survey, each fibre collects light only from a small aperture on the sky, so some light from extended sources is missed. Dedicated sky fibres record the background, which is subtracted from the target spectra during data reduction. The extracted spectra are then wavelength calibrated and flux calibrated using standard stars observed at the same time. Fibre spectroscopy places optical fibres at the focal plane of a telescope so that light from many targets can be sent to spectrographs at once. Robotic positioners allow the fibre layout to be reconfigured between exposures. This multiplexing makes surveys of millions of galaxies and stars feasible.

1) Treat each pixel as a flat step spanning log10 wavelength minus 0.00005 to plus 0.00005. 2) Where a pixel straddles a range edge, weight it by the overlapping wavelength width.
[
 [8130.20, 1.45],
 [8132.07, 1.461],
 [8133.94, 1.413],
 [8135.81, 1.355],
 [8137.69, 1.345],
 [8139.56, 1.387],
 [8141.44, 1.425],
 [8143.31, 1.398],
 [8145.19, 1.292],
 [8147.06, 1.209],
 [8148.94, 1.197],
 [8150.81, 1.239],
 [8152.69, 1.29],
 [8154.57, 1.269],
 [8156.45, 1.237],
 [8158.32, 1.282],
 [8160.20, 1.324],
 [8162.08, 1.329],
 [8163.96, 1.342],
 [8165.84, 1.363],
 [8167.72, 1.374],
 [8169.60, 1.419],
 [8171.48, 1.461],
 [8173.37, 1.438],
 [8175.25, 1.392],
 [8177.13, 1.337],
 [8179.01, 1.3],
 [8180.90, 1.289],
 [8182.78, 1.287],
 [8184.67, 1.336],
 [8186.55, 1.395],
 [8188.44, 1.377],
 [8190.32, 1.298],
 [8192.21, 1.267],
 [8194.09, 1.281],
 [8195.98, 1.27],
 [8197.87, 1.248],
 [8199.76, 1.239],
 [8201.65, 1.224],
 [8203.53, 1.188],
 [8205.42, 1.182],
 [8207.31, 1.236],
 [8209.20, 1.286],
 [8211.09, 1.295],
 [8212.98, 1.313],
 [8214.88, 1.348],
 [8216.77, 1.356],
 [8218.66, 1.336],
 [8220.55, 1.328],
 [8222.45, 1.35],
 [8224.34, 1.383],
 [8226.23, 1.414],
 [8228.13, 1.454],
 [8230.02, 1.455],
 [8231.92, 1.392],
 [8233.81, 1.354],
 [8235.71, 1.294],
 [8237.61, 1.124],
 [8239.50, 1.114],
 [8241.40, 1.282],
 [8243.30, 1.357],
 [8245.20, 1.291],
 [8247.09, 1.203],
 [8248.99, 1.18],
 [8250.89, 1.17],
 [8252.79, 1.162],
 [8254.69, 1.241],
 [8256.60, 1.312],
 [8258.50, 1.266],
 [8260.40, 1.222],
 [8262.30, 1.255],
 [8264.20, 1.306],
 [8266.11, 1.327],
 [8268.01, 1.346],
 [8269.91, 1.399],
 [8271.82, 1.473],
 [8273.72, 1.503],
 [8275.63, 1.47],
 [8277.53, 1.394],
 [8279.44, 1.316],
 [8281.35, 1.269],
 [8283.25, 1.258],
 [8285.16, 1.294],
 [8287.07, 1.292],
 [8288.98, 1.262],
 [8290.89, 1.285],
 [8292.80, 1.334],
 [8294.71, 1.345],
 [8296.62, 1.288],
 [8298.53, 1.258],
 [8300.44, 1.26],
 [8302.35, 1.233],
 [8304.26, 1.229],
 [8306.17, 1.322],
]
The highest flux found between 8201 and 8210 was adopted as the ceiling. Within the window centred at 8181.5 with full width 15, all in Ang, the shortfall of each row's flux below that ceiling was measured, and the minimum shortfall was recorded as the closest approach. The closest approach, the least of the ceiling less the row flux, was -0.11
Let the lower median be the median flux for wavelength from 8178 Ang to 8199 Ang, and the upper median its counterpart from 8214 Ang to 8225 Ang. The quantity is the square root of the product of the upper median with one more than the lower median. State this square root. 1.76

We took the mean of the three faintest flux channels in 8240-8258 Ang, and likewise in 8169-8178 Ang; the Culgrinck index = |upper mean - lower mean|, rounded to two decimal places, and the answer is 0.21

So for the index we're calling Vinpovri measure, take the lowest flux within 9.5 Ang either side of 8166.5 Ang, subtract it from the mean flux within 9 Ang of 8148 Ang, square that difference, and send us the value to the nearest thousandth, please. 0.000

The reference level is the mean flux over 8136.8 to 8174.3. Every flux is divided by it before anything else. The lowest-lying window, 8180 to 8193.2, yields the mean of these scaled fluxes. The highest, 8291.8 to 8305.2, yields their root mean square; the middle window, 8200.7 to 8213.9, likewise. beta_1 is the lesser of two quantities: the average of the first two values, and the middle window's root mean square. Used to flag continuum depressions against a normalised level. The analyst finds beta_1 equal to 0.94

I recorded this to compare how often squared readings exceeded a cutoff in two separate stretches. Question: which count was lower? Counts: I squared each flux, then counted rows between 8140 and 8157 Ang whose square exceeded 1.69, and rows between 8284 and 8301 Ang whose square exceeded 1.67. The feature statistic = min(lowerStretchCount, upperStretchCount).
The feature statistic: 2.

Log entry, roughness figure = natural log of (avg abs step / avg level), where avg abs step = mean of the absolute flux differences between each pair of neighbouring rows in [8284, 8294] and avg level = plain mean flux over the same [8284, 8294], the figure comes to -3.9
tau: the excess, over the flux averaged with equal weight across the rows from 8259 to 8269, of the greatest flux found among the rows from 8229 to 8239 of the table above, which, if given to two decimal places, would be 0.16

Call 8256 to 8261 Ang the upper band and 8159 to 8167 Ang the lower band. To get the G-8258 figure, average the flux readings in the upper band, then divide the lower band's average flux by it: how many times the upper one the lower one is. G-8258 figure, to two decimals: 1.06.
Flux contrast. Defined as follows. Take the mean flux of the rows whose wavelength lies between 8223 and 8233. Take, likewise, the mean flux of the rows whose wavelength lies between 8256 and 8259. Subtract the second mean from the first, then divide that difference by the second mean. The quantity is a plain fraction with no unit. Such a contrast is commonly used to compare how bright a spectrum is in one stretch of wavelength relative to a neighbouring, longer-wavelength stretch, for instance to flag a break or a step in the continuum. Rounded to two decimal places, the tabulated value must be 0.10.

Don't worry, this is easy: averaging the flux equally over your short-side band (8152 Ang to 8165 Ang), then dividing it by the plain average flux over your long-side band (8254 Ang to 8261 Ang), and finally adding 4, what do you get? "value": 5.03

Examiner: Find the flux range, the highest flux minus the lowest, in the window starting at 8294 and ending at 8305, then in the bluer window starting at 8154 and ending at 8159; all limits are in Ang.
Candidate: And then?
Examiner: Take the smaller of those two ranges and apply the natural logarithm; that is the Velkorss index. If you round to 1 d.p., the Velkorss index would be -3.1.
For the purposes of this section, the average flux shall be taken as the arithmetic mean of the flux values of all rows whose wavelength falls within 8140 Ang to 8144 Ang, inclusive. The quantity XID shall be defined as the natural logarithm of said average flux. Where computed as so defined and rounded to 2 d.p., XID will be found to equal 0.34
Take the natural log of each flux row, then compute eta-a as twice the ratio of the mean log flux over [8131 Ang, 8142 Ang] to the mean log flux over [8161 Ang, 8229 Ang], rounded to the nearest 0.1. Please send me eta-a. 2.4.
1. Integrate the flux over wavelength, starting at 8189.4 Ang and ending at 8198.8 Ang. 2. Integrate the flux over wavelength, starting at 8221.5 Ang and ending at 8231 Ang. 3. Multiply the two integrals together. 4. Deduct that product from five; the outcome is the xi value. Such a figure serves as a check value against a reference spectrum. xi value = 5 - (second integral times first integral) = -155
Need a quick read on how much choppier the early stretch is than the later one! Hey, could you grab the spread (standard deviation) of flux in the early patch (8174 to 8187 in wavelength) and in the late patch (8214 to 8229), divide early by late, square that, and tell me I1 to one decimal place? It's 1.1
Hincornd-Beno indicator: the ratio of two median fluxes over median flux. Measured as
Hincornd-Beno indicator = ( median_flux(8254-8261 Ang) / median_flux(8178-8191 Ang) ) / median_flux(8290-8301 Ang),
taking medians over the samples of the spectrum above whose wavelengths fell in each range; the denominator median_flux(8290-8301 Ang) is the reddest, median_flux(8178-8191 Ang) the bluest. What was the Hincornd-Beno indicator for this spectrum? 0.75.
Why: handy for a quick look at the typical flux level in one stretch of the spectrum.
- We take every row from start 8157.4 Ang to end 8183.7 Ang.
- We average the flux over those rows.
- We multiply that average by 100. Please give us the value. 135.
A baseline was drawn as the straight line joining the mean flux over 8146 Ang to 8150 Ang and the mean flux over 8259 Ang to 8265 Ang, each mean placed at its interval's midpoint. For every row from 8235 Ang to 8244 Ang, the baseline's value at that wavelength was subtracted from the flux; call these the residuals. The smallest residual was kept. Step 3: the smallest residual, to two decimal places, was -0.14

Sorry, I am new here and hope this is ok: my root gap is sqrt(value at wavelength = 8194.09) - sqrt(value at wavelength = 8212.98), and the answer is -0.014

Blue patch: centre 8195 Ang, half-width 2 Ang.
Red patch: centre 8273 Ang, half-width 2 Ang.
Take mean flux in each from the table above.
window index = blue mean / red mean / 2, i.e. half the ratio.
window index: 0.43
